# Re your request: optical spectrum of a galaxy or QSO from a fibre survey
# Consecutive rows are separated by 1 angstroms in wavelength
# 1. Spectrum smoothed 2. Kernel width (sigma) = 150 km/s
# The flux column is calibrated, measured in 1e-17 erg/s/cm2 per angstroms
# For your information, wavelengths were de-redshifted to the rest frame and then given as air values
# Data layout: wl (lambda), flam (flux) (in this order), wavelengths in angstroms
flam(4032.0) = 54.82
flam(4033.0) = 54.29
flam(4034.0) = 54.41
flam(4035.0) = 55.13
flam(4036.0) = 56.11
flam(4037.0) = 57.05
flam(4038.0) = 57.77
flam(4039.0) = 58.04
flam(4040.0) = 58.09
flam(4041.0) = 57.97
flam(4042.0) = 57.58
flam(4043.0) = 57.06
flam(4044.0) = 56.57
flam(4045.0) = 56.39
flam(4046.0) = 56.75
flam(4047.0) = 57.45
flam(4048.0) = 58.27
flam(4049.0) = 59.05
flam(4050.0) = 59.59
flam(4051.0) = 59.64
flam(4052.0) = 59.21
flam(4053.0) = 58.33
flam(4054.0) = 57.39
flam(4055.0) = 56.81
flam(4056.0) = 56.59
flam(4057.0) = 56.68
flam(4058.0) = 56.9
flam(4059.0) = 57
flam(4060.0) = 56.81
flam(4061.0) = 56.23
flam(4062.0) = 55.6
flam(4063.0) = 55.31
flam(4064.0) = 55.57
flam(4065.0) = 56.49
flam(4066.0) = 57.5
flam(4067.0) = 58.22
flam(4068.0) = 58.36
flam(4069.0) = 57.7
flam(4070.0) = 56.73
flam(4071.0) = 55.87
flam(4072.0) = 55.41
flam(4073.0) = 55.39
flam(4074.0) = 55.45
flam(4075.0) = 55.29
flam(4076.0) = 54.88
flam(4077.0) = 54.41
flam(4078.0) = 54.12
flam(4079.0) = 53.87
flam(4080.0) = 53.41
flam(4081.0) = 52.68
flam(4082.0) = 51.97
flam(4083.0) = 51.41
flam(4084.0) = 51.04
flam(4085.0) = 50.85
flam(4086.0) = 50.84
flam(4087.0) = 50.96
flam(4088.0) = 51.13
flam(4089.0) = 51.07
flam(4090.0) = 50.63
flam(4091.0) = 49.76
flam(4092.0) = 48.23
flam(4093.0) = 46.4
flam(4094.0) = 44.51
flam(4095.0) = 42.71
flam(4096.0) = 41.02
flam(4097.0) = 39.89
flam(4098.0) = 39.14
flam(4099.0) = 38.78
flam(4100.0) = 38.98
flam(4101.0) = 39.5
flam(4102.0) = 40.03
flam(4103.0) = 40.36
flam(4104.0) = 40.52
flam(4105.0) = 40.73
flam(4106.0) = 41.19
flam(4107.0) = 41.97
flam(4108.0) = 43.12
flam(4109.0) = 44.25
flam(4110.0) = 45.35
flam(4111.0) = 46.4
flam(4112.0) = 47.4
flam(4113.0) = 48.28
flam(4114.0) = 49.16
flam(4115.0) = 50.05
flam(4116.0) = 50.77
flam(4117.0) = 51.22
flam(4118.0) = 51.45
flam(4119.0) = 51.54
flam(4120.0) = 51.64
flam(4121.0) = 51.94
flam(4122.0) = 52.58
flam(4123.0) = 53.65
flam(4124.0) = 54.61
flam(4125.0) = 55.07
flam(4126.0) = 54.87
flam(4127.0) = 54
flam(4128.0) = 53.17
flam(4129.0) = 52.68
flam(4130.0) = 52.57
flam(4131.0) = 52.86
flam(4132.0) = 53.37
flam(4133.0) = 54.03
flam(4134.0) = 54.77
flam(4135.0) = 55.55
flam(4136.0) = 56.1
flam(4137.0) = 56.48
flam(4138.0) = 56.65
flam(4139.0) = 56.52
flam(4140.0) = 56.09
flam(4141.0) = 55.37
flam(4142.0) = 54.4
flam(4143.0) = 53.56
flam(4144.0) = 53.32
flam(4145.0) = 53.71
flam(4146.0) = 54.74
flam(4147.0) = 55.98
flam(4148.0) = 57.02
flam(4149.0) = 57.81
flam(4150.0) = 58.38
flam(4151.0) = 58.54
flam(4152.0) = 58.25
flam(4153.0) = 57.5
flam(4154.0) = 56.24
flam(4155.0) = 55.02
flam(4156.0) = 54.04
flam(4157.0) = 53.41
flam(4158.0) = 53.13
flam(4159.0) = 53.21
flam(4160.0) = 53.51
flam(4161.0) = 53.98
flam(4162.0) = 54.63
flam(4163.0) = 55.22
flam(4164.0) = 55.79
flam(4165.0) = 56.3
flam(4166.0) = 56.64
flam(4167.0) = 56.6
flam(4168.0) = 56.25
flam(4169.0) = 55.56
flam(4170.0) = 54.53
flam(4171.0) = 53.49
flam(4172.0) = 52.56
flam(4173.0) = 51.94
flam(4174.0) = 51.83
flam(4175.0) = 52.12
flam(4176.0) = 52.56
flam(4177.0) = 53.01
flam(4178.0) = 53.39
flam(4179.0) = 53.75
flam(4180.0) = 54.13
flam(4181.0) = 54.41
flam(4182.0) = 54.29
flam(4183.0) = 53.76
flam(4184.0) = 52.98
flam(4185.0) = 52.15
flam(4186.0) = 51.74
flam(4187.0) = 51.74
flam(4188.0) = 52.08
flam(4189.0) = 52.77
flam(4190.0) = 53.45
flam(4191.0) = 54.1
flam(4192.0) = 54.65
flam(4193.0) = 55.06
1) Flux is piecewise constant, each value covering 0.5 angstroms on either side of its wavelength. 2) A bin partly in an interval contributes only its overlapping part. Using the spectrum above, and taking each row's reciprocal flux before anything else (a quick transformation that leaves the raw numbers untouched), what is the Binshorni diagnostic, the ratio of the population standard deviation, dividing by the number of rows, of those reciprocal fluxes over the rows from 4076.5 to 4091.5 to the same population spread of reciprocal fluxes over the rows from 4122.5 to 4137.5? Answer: 1.3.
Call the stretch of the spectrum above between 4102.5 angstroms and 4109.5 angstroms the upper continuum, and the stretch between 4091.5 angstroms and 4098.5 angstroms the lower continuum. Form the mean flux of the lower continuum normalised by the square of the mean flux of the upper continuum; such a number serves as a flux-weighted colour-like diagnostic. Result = 0.0248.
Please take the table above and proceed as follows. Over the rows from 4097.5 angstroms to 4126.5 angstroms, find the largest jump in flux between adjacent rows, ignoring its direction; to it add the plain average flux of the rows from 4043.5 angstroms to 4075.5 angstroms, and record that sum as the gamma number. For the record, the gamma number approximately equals 58.2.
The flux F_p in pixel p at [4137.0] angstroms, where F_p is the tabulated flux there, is 56.48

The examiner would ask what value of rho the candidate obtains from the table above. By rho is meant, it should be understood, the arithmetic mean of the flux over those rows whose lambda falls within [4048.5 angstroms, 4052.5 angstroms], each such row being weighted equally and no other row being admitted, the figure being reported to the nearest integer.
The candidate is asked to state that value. 59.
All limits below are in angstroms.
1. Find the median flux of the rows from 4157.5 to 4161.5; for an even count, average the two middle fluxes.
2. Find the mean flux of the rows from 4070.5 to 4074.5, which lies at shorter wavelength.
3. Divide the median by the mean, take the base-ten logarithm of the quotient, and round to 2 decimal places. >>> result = -0.02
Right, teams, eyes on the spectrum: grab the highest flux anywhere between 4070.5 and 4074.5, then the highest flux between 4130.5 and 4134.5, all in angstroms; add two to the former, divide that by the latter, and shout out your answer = 1.06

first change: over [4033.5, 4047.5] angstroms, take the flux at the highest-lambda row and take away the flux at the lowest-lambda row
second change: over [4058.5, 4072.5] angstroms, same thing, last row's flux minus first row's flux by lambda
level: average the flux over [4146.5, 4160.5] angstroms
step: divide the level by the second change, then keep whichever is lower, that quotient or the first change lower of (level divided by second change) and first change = -35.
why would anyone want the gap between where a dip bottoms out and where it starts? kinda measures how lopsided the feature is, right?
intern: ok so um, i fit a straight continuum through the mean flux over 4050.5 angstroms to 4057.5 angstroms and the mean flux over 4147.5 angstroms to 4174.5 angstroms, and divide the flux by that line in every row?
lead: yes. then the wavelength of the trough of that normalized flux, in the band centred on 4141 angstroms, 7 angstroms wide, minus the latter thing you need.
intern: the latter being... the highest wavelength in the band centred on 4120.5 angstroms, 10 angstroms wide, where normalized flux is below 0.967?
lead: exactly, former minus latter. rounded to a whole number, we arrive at 21 angstroms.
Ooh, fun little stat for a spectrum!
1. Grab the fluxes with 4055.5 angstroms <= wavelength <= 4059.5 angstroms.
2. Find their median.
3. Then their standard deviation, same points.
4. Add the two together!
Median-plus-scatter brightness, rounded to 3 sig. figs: 57.0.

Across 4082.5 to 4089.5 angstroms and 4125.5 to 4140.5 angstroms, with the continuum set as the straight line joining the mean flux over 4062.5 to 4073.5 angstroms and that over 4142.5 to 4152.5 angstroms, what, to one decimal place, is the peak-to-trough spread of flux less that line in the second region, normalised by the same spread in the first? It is 7.5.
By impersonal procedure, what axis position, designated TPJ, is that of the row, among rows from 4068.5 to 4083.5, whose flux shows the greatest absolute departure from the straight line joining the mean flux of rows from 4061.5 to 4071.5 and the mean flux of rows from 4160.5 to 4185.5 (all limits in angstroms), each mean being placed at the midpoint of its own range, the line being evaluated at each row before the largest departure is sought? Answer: 4083.0 angstroms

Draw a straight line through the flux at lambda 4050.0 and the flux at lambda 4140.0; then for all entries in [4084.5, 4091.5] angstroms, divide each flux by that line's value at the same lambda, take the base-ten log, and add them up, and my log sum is -0.41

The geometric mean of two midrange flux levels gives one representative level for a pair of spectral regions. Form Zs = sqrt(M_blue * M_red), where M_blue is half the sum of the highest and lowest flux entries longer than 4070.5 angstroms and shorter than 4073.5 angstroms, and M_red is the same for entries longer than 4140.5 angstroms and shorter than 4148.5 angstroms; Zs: 55.4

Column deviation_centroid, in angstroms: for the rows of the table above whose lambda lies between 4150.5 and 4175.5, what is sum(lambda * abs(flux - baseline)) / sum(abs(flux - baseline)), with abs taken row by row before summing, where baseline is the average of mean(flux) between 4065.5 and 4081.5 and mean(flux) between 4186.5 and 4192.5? 4162.3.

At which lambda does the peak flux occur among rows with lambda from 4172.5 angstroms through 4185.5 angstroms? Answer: 4181.0 angstroms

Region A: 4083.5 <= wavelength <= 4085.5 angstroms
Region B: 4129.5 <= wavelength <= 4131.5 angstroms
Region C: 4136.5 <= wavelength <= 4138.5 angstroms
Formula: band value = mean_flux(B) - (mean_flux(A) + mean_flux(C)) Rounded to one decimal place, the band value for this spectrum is -54.8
